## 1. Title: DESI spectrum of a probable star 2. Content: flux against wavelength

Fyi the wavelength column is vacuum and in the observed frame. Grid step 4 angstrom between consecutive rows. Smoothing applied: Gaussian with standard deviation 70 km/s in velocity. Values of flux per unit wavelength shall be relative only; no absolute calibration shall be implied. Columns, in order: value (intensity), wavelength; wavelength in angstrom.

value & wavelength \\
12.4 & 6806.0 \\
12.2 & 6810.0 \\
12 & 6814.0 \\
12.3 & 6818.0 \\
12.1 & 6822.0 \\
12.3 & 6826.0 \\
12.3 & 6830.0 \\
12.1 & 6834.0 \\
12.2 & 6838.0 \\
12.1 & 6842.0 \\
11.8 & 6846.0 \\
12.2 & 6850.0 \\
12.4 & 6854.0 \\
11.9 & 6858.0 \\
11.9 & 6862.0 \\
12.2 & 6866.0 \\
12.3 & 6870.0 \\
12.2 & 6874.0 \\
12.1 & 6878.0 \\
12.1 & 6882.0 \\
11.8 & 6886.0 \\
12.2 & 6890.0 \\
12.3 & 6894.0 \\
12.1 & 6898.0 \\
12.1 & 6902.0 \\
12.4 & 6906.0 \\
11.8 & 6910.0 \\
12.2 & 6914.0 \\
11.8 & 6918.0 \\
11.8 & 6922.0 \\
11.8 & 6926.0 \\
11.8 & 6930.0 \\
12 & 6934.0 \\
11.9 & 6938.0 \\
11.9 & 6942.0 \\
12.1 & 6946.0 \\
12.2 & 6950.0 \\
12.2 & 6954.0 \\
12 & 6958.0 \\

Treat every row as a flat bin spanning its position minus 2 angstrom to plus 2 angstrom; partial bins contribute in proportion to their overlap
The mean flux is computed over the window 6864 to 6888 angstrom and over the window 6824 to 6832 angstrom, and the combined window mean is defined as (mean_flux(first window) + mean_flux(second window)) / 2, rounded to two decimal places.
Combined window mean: 12.21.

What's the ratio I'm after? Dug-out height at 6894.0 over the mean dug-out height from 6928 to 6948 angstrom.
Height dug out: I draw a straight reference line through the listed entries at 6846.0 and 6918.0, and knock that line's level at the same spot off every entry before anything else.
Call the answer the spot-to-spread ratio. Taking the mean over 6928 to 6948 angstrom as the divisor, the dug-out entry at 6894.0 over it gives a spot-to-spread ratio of 3.6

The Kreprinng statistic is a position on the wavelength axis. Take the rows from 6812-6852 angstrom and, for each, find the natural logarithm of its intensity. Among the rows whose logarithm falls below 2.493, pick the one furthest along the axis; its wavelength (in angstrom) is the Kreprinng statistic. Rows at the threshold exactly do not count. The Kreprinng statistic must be 6846.0 angstrom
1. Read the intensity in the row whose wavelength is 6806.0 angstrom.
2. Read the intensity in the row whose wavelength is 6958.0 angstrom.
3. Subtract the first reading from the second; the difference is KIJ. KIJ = -0.40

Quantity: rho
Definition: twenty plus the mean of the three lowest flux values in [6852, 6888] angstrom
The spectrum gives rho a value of 31.9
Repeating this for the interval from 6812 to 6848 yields 32.0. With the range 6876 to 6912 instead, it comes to 31.9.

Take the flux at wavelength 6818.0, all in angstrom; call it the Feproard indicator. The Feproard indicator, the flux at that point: 12.3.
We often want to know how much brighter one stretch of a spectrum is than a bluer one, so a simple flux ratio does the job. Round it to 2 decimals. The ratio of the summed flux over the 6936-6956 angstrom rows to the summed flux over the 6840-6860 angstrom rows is 1.00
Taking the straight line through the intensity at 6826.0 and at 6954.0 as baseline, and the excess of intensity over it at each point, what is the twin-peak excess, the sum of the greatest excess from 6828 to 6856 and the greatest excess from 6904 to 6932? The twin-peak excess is 0.28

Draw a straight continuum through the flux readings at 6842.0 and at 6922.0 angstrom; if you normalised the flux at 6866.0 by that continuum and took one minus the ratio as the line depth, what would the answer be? -0.016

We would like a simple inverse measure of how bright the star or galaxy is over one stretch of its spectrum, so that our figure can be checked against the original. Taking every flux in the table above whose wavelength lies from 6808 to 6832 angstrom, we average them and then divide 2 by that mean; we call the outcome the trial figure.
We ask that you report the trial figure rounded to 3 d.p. 0.164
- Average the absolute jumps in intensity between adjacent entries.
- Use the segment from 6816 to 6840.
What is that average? 0.14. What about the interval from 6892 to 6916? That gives 0.30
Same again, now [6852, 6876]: 0.20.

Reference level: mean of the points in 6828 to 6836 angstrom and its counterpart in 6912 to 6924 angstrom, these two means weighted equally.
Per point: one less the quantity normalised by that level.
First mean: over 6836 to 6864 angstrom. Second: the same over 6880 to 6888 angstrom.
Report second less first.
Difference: 0.010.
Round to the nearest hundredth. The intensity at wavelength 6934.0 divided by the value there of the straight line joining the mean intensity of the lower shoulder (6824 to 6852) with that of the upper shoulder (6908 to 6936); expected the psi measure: 1.01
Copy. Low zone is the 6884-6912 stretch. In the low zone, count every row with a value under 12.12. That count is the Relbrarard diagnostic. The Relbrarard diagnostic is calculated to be 4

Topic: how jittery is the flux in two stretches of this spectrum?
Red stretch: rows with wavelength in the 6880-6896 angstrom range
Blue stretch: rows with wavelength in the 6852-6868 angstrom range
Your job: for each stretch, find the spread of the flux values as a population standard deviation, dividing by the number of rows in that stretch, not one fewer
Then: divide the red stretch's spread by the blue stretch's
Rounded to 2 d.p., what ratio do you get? 0.88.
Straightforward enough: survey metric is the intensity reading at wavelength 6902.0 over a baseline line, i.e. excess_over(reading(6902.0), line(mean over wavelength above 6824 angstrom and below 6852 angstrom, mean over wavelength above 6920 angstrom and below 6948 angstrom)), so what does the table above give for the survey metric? 0.12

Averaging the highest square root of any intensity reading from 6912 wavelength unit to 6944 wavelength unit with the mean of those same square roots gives 3.47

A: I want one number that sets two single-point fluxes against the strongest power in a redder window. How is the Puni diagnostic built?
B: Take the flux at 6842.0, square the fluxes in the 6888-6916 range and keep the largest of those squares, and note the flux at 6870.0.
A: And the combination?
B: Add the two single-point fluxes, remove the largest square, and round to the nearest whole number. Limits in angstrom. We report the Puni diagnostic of -129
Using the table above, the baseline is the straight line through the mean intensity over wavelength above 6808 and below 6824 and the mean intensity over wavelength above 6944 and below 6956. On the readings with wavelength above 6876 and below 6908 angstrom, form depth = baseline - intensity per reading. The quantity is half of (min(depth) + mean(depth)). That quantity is -0.11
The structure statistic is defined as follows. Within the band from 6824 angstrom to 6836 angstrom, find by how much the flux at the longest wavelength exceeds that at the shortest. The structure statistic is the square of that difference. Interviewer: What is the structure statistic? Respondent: 0.04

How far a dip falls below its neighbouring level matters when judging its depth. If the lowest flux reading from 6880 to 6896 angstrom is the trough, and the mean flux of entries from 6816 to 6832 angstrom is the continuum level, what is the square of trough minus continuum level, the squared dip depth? 0.20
